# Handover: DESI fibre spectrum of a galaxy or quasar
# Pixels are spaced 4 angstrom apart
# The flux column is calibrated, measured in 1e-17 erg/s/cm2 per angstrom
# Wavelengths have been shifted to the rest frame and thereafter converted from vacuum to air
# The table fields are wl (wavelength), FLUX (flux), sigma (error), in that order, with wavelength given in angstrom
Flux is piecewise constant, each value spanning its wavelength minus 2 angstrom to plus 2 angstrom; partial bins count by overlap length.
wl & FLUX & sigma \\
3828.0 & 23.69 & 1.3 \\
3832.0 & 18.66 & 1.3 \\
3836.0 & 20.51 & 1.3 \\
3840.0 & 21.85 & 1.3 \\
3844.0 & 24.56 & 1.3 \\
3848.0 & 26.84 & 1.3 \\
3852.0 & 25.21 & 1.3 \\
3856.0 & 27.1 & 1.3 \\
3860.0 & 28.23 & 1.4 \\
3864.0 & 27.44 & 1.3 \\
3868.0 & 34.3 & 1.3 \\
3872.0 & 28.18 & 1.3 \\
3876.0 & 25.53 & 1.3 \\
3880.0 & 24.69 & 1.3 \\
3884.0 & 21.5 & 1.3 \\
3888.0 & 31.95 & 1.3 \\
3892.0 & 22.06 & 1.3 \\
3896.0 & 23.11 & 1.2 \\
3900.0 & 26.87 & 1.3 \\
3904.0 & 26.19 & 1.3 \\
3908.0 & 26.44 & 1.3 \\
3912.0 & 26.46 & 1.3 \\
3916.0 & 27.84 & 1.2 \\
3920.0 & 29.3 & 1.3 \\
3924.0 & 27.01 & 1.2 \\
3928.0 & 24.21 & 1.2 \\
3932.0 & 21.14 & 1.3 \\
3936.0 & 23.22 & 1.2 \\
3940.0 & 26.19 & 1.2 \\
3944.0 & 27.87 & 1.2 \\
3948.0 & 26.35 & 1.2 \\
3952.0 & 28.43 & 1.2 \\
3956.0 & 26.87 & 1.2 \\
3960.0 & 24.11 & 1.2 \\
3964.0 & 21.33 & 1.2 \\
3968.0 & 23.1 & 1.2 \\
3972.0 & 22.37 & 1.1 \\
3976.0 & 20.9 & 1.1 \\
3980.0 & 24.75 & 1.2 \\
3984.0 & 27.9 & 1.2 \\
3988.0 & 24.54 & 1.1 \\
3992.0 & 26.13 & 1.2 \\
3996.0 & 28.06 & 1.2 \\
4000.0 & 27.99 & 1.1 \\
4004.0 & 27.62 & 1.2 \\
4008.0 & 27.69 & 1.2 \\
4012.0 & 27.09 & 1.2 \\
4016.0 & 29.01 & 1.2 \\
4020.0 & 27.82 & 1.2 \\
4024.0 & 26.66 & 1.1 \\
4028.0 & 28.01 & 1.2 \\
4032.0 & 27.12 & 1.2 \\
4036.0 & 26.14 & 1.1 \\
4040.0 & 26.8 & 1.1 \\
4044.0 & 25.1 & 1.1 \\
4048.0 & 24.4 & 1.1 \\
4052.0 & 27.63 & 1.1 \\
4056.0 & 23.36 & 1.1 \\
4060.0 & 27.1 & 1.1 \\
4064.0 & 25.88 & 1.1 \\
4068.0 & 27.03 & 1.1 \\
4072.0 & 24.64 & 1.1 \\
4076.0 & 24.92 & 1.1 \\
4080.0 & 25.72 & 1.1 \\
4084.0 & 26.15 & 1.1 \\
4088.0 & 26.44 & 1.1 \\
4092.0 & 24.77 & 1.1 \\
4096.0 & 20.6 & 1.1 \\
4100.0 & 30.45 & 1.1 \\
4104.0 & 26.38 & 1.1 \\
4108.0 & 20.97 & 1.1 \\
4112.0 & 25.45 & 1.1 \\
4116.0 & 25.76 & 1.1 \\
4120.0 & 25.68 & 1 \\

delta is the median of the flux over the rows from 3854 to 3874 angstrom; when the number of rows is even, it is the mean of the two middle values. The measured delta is 28.2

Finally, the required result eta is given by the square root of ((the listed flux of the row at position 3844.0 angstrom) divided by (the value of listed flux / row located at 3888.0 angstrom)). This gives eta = 0.88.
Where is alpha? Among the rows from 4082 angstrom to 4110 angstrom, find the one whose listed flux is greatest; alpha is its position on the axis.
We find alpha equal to 4100.0 angstrom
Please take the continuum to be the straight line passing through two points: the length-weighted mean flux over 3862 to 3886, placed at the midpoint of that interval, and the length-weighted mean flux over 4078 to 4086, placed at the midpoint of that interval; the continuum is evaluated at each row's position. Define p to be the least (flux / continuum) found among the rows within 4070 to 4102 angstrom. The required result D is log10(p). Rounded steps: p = 0.796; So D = -0.099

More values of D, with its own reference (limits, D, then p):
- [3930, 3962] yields -0.101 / 0.793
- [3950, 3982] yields -0.102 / 0.790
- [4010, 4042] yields 0.000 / 0.999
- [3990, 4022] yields -0.004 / 0.991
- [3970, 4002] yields -0.102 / 0.790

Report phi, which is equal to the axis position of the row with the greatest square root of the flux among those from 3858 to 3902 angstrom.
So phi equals 3868.0 angstrom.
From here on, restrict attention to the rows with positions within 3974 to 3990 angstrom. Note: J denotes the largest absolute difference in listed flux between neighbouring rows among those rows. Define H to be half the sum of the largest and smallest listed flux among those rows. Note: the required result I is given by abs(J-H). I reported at 21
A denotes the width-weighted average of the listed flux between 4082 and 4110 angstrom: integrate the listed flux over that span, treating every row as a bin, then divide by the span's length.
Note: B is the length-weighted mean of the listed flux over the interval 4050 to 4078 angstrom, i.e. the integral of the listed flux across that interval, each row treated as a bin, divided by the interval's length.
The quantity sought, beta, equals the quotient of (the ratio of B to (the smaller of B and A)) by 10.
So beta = 0.103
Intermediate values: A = 25.1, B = 25.8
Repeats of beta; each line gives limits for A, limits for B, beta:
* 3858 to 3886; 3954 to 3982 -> 0.100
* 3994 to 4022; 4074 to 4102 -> 0.100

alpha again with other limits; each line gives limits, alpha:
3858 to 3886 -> 3868.0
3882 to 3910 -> 3888.0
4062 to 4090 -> 4068.0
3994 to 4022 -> 4016.0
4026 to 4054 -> 4028.0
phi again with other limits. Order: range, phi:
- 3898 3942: 3920.0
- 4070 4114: 4100.0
